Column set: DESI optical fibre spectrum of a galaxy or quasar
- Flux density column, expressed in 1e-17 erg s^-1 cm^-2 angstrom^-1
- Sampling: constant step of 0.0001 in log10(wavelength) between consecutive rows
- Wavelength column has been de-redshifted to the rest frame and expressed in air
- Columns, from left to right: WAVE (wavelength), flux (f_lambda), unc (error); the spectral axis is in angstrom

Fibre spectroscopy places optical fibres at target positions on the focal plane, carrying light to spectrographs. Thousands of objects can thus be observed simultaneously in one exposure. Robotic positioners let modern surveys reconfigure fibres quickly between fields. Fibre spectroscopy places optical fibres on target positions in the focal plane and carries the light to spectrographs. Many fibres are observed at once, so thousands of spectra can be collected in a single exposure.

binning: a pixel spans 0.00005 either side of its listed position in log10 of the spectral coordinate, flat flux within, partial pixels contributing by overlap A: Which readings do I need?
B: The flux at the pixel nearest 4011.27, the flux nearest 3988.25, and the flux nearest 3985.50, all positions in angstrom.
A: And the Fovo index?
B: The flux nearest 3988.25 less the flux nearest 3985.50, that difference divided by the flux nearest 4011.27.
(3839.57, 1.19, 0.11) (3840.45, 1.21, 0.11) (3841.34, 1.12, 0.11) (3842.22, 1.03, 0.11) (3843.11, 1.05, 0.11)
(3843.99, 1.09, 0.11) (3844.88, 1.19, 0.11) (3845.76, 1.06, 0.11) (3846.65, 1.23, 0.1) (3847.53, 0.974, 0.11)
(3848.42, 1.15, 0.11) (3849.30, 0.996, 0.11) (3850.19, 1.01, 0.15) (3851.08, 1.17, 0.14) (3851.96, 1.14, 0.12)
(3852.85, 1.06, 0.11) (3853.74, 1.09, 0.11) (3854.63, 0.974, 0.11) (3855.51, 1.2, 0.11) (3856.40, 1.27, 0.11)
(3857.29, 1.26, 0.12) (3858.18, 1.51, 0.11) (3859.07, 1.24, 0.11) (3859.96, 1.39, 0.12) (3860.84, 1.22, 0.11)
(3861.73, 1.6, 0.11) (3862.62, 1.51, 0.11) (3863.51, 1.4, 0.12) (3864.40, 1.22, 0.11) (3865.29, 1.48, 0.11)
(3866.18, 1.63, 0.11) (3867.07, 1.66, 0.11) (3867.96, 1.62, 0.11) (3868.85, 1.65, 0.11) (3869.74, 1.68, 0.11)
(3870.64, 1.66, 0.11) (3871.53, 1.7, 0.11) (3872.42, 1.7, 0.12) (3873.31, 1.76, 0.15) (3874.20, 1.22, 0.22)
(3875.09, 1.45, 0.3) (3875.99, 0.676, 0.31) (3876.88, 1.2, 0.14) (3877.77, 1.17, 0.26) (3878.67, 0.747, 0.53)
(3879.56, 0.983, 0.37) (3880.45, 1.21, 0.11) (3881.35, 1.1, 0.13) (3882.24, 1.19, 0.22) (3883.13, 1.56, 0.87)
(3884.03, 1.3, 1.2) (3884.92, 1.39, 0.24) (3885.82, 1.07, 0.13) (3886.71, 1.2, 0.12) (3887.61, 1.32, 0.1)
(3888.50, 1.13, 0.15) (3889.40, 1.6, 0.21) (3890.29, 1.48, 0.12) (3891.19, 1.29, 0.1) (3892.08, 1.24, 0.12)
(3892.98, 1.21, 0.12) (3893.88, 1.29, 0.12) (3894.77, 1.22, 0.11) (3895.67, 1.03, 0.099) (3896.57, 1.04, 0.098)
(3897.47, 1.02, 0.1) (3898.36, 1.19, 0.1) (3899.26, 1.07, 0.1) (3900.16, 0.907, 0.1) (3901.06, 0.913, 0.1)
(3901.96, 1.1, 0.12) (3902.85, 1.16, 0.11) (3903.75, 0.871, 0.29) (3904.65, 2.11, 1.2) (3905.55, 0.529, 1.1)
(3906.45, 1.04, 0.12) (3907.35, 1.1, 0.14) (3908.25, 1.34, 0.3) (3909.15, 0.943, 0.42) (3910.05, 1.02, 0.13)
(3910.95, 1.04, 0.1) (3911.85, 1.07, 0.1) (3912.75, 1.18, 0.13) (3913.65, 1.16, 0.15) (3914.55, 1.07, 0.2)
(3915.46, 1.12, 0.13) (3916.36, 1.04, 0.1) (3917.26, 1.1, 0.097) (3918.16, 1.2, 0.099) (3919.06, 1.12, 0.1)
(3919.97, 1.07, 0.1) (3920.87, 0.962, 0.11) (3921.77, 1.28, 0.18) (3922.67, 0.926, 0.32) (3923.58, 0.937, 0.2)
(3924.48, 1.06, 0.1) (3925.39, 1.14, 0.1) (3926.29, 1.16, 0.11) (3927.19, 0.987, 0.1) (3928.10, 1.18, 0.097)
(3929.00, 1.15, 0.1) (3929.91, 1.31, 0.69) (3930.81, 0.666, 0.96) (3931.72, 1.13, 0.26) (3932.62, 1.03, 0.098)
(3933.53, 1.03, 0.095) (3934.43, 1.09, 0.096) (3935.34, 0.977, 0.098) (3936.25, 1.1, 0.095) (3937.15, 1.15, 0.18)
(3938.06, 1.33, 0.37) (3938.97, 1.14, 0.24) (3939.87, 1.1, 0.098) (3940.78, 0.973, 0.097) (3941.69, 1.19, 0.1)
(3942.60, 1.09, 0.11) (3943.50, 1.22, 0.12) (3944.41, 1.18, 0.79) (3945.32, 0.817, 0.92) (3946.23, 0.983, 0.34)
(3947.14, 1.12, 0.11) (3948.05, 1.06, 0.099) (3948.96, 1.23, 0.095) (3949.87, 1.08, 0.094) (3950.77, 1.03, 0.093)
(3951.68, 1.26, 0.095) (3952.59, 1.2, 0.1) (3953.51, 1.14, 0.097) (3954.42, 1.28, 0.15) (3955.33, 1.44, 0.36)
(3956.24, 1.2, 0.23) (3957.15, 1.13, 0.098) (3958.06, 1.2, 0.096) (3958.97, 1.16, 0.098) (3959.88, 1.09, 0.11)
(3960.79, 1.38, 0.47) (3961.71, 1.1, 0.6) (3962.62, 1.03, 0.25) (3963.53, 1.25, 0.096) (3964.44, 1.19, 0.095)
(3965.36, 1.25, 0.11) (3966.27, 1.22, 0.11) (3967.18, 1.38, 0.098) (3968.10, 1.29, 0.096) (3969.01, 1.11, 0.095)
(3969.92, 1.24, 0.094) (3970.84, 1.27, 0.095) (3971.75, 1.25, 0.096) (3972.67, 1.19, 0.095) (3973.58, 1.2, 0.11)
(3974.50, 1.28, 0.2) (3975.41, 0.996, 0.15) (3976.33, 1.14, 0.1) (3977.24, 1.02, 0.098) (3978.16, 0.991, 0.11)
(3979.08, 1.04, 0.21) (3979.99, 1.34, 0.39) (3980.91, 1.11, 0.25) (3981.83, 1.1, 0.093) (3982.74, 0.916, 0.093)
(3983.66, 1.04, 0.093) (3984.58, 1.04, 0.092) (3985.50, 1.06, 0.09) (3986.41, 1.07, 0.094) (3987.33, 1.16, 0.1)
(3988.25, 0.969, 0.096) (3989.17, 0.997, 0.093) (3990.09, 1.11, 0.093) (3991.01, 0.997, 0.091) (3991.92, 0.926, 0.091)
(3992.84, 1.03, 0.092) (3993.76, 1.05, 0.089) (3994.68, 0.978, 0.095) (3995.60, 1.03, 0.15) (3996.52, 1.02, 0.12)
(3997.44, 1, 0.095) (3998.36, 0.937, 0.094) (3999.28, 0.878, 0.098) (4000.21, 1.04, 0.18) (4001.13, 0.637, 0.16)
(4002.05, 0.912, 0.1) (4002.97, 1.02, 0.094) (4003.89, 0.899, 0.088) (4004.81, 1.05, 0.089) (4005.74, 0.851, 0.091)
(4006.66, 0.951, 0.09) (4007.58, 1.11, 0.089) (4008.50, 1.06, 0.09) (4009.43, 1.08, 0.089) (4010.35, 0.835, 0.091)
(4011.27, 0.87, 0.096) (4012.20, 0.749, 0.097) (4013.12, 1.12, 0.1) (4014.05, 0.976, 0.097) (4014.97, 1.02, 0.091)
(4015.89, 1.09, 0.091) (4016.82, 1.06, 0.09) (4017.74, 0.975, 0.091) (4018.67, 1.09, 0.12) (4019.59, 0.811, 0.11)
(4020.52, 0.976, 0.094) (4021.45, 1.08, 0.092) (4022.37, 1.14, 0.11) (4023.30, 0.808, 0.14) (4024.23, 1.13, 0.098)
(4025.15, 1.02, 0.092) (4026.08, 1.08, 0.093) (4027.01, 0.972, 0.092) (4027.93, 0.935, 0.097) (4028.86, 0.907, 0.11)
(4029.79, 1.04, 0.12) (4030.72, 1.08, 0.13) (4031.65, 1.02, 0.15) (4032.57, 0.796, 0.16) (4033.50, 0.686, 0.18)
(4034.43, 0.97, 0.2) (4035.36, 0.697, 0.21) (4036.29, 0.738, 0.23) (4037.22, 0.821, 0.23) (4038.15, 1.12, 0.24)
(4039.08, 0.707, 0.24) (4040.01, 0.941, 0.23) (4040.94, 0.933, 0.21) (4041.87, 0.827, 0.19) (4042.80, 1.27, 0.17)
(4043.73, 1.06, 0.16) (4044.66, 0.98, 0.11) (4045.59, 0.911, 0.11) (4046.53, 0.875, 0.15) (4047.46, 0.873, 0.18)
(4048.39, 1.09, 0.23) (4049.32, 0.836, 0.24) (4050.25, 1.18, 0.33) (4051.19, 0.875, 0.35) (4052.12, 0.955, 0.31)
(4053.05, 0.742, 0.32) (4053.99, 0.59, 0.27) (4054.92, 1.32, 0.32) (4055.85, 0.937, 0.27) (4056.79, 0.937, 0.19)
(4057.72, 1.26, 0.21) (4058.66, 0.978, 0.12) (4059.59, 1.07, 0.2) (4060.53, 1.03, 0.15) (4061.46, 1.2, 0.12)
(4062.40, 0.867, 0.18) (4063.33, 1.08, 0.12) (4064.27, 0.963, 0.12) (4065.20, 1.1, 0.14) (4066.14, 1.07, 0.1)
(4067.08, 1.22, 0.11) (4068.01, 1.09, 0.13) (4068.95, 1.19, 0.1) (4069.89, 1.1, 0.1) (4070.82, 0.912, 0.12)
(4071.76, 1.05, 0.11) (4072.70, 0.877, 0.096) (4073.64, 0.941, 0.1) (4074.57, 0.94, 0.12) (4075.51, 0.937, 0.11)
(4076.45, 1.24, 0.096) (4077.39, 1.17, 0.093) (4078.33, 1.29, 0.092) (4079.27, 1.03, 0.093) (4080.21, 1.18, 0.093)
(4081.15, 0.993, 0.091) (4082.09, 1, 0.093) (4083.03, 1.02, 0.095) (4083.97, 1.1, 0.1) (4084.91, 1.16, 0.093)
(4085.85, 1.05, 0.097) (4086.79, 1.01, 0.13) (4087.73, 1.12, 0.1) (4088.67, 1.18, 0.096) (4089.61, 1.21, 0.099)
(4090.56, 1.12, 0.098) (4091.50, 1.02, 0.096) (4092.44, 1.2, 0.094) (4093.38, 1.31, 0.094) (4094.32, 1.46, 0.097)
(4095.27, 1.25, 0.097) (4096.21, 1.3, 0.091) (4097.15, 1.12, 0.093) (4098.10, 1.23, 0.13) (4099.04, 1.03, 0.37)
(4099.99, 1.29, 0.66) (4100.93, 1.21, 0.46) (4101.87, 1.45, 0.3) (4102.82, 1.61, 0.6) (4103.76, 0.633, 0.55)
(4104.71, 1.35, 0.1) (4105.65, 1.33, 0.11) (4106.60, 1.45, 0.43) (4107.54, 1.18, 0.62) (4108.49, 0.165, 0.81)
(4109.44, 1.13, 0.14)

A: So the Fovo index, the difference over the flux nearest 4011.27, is -0.1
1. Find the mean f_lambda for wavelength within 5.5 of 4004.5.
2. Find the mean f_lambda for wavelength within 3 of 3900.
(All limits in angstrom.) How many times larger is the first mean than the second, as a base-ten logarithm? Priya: -0.04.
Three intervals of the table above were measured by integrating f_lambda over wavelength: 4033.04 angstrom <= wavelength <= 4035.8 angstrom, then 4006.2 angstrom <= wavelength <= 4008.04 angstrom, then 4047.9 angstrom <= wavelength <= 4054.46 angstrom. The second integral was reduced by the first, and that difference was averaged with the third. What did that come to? 2.8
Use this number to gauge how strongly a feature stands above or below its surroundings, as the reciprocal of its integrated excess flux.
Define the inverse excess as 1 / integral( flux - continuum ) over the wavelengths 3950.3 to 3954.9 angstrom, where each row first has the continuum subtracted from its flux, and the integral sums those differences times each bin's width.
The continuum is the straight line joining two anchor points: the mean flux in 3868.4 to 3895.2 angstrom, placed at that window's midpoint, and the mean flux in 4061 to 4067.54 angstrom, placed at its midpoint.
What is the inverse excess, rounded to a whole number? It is -6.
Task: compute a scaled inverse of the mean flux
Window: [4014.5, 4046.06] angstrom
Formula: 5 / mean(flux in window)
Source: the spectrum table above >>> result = 5.2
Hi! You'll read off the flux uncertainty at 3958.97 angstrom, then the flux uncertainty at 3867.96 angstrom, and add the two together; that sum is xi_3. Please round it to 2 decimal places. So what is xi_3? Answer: 0.21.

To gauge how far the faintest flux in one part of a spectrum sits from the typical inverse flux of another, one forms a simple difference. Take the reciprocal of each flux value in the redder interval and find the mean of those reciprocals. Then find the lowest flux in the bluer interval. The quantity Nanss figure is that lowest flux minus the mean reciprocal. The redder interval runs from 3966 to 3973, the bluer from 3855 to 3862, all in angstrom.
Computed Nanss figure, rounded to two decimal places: 0.39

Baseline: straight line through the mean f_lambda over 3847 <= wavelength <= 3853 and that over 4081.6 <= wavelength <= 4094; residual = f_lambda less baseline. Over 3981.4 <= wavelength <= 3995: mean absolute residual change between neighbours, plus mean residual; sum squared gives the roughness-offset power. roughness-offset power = 0.000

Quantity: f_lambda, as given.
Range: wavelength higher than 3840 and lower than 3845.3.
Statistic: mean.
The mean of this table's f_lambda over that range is 1.11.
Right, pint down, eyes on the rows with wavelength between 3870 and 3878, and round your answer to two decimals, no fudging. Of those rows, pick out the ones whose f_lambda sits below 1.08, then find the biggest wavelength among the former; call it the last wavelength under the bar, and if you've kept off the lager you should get 3875.99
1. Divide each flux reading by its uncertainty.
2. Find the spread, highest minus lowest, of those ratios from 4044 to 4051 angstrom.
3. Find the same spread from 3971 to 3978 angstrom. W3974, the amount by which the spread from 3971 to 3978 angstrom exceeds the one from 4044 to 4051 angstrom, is 1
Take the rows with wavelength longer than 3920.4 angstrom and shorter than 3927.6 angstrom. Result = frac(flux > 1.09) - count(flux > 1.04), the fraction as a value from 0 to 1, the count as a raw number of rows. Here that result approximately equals -3.6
